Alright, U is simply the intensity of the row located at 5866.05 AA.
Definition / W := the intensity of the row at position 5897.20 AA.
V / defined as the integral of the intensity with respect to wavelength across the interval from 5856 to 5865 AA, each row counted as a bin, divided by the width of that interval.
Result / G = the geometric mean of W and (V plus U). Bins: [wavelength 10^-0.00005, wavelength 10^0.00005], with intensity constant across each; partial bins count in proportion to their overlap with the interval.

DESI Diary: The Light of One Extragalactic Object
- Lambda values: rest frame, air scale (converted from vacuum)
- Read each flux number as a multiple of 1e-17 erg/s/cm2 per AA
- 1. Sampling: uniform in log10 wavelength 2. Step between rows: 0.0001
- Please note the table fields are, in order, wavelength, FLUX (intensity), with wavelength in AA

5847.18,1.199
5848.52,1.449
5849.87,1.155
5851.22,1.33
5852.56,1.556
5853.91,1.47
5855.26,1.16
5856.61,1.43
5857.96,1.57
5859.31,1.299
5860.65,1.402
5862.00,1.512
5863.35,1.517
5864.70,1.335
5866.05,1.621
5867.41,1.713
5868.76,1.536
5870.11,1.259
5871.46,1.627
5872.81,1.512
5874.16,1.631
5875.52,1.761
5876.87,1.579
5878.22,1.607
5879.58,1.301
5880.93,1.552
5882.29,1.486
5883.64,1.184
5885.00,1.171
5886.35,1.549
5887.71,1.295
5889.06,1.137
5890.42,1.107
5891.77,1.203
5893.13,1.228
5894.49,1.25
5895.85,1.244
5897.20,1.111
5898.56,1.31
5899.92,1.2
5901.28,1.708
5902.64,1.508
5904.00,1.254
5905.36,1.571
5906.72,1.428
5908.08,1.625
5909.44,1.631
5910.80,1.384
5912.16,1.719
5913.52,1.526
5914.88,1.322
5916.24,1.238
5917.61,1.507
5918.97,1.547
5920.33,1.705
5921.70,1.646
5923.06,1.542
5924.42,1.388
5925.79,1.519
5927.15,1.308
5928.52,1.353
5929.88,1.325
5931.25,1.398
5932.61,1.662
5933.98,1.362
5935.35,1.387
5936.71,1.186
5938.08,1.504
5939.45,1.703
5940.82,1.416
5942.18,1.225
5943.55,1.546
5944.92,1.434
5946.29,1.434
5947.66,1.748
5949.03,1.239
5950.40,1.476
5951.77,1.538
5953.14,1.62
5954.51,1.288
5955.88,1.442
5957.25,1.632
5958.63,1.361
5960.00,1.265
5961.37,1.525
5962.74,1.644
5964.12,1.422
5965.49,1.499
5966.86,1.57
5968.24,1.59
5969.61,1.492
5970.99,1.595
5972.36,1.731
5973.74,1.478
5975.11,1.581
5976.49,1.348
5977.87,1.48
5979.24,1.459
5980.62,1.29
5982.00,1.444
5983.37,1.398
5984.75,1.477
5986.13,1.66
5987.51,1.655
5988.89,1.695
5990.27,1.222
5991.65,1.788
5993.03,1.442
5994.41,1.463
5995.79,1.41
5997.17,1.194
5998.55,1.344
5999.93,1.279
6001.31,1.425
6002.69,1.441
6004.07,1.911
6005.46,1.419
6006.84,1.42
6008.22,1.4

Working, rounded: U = 1.621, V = 1.44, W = 1.111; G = 1.85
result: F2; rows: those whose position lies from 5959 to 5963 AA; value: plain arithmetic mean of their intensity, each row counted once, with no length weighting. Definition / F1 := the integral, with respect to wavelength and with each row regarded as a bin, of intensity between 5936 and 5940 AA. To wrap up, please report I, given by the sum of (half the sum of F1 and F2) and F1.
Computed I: 9.5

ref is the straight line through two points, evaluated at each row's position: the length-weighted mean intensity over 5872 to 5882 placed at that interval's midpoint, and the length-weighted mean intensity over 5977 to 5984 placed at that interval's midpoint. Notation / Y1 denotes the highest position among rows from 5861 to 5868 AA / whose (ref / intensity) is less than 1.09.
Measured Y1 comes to 5867.41 AA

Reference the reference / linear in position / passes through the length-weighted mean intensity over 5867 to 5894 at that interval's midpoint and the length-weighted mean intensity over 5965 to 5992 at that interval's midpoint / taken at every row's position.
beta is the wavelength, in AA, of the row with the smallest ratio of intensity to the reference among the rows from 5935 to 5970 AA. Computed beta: 5936.71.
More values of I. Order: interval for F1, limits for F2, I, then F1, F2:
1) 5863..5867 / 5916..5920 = 9.7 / 6.0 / 1.43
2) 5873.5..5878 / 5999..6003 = 11.8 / 7.4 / 1.38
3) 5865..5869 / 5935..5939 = 10.3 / 6.4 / 1.36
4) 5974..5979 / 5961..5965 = 11.8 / 7.4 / 1.53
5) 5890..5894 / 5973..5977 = 7.9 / 4.7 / 1.47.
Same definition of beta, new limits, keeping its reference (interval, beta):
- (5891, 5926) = 5897.20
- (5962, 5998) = 5997.17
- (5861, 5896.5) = 5890.42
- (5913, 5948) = 5936.71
